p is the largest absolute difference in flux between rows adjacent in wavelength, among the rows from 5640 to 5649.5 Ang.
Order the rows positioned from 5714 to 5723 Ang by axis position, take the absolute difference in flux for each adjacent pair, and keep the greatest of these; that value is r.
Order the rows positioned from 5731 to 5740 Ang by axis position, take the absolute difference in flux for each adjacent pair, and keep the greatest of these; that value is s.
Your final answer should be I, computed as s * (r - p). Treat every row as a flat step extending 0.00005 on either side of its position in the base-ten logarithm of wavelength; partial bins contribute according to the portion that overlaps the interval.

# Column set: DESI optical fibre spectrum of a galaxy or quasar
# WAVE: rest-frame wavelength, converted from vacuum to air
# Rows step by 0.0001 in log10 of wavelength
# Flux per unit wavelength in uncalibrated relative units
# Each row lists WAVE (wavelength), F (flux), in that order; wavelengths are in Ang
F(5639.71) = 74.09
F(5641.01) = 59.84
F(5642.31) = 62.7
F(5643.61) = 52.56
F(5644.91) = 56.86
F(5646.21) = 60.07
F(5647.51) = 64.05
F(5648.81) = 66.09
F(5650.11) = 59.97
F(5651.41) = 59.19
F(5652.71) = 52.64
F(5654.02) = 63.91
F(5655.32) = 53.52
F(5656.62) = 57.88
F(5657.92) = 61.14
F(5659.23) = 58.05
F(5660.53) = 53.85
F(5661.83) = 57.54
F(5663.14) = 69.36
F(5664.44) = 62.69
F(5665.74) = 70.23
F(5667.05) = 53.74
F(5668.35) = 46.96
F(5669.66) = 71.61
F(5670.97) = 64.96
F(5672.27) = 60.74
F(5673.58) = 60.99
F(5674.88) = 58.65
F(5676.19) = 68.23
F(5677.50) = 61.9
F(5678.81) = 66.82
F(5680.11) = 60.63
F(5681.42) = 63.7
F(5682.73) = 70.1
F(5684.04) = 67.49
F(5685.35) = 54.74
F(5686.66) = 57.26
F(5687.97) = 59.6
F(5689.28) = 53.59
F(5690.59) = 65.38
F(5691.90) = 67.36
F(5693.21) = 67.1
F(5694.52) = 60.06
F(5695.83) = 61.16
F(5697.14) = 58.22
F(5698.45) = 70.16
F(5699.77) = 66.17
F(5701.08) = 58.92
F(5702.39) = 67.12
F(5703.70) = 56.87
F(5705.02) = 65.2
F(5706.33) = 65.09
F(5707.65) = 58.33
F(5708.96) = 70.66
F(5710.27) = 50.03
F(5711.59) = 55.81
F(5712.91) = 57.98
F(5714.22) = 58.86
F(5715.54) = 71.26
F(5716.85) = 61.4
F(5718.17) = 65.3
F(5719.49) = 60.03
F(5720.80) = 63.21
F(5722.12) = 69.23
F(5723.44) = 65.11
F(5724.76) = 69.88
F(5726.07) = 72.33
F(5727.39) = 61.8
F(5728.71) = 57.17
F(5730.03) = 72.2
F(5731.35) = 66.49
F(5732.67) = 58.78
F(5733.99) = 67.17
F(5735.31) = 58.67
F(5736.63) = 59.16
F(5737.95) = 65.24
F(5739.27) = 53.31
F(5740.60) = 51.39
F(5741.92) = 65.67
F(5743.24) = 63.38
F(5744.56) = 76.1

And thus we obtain 27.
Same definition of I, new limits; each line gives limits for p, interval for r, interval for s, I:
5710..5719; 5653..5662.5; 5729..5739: -17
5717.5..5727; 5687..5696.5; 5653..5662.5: 60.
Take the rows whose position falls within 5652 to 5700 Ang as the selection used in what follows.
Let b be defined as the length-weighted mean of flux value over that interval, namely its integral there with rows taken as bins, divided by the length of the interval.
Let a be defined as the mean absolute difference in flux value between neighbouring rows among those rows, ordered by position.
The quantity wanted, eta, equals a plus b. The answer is 68.0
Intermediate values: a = 6.4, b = 61.5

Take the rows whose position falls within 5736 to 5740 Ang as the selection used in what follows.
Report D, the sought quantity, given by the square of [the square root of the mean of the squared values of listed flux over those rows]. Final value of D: 3533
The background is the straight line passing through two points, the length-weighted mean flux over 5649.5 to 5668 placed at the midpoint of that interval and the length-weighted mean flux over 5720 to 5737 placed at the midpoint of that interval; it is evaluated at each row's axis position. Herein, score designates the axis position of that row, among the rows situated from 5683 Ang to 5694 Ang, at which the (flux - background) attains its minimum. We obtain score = 5689.28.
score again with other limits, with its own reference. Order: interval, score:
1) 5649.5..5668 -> 5667.05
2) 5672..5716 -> 5710.27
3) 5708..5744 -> 5740.60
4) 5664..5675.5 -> 5668.35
